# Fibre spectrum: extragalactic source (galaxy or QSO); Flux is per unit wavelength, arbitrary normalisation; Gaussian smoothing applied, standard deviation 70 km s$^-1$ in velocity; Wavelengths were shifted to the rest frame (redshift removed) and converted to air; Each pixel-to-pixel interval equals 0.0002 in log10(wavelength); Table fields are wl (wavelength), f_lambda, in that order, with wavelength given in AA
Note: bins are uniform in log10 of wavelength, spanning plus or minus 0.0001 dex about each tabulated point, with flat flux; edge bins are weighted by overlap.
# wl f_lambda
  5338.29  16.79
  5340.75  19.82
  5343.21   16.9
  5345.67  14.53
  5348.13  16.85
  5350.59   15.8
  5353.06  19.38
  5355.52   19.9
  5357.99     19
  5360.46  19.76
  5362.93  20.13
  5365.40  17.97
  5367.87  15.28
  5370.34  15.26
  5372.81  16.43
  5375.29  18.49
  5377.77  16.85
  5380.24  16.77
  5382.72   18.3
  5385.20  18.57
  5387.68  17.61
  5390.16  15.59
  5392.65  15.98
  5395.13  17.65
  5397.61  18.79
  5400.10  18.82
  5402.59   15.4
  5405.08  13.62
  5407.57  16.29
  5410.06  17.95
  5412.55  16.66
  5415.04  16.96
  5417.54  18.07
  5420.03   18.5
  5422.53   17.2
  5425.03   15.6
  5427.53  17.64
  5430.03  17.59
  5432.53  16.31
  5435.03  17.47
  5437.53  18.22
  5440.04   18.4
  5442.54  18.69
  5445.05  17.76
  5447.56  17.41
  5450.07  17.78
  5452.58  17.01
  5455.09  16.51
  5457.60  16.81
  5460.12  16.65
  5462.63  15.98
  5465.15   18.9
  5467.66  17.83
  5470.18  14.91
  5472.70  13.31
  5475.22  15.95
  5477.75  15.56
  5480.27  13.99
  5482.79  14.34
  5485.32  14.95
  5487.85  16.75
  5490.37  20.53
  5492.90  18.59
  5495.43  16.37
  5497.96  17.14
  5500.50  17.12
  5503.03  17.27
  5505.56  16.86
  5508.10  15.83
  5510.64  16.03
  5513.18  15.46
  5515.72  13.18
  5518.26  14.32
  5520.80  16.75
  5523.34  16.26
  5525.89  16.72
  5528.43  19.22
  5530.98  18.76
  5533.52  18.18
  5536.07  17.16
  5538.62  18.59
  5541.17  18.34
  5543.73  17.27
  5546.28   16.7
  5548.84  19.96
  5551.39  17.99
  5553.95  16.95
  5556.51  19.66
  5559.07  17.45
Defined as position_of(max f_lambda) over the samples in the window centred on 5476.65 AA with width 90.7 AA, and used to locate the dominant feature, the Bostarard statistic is 5490.37 AA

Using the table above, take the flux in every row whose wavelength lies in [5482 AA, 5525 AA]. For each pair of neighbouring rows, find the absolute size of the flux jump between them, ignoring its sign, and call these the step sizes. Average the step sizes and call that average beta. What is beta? 1.24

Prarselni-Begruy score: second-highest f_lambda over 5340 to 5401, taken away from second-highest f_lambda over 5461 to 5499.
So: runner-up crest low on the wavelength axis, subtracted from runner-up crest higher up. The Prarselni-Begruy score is -1.0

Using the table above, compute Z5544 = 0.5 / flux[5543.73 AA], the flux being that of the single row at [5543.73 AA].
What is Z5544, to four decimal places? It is 0.0290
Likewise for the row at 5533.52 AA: 0.0275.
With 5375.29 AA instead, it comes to 0.0270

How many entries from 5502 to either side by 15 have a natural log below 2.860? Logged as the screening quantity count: 10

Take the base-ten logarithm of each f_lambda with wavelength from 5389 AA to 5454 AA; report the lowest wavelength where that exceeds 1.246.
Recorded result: 5395.13 AA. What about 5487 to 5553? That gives 5490.37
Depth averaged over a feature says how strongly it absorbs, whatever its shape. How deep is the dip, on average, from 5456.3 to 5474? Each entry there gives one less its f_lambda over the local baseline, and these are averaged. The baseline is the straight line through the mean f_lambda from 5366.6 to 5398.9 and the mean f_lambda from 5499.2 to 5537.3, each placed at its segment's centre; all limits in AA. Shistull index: 0.026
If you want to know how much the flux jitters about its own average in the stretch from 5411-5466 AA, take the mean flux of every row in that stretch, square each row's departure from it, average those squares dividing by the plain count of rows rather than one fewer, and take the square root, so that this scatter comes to 0.9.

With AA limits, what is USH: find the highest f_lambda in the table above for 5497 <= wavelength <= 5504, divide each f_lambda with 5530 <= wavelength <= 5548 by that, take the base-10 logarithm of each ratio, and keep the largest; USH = 0.036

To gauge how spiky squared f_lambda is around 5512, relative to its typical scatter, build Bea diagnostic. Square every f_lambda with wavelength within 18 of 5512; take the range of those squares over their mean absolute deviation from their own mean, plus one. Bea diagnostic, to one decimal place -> 7.2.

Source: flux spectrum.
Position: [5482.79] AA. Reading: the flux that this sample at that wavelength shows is 14.34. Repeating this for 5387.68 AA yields 17.61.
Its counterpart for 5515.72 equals 13.18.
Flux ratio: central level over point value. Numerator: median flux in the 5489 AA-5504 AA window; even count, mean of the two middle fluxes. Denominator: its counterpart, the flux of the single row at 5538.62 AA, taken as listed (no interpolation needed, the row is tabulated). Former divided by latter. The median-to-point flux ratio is 0.93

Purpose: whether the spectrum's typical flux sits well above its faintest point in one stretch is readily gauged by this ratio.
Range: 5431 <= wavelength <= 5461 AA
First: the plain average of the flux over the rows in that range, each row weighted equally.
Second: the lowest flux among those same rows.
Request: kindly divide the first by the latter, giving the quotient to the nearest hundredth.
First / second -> 1.07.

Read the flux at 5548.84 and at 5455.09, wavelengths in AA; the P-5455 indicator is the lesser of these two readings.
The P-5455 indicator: 16.5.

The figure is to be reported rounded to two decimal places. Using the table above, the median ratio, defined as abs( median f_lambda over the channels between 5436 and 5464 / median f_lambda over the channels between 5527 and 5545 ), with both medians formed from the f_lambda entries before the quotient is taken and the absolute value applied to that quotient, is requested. 0.95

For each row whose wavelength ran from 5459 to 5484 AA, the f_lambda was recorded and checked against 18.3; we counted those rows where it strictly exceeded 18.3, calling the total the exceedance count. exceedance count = 1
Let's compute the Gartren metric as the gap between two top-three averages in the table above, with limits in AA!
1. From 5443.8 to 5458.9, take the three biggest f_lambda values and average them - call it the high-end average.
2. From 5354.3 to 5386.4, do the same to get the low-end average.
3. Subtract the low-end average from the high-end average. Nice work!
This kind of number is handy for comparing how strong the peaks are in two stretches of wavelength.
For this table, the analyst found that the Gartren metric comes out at -2.3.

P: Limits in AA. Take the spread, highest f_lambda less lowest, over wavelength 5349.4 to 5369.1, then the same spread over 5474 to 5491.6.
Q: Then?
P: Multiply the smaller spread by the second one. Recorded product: 32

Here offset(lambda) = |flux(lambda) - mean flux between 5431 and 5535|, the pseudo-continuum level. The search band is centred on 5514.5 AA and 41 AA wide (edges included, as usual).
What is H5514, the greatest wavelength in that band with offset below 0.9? 5525.89 AA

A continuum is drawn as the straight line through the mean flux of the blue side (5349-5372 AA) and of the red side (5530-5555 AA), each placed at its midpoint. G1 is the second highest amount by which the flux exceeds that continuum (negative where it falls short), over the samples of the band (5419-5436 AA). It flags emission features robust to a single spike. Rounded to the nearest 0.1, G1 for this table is -0.4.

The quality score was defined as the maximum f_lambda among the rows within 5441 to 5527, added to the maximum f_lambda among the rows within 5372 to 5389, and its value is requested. 39.1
